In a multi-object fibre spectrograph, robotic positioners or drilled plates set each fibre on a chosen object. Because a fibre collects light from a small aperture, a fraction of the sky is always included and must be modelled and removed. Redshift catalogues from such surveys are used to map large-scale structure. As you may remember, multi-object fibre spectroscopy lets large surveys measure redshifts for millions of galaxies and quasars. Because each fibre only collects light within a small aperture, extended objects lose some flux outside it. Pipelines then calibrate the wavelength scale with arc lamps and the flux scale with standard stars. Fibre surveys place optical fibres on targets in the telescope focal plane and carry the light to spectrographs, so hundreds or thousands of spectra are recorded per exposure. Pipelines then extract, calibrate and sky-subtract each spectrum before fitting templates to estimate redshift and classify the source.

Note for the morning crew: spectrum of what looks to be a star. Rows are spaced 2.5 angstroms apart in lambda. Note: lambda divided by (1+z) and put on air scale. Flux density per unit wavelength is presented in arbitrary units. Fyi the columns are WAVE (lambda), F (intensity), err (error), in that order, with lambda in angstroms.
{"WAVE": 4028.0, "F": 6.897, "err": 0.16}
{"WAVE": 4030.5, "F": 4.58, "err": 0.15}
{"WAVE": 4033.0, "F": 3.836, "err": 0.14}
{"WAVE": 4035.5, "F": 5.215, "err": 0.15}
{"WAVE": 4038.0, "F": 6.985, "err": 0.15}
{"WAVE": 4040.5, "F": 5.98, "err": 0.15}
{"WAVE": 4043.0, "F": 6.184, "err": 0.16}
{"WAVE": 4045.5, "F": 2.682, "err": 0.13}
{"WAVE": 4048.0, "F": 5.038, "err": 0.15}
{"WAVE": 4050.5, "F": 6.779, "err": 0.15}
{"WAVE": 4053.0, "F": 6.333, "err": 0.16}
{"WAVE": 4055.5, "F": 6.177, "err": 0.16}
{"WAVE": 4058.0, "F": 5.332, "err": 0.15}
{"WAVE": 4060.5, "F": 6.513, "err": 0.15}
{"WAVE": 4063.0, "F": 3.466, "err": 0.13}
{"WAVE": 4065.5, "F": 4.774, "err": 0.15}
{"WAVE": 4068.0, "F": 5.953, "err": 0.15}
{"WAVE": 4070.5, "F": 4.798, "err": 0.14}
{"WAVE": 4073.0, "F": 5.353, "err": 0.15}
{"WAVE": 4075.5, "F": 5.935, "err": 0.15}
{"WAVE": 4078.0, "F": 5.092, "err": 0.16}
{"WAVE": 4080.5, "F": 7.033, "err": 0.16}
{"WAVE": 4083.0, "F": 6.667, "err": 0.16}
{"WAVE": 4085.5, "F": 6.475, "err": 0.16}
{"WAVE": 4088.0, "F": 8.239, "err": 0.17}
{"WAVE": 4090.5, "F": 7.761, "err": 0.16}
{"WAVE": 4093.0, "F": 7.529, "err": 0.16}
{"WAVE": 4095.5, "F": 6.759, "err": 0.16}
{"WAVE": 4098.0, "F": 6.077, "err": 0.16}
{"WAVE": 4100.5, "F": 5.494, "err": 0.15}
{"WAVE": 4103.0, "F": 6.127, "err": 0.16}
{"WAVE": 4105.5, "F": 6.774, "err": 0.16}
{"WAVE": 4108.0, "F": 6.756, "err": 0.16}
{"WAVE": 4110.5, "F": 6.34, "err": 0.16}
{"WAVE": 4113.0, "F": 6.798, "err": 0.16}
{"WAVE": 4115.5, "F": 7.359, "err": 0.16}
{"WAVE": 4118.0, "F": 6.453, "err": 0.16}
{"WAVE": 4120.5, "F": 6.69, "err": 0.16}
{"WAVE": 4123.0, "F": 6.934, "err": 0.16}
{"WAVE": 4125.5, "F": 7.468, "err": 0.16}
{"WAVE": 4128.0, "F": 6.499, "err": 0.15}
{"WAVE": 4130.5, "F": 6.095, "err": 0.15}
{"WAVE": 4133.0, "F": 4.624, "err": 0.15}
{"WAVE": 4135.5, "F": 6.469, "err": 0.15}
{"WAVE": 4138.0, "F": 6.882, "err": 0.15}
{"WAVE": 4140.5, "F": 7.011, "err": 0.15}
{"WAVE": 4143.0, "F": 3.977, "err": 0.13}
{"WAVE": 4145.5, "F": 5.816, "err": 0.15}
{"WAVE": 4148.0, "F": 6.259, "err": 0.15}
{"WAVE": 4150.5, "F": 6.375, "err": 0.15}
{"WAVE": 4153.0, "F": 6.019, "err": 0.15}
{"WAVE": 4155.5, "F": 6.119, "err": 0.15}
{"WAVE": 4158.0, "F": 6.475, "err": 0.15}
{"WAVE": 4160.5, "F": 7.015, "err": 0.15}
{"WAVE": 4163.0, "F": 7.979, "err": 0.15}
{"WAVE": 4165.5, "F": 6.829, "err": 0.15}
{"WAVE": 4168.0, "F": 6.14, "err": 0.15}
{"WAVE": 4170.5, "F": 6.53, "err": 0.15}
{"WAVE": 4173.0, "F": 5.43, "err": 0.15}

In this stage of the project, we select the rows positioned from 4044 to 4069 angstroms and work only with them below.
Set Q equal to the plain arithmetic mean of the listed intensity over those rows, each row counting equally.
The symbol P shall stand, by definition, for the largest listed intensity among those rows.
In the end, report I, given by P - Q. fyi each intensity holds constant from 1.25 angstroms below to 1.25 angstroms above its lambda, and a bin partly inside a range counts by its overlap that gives 1.47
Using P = 6.779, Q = 5.3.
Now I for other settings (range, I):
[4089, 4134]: 1.18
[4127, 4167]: 1.70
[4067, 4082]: 1.34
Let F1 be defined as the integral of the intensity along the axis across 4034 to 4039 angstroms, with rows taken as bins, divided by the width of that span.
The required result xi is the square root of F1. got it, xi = 2.44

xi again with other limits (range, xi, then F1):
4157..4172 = 2.61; 6.8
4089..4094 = 2.77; 7.7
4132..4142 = 2.50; 6.2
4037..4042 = 2.54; 6.4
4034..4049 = 2.31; 5.3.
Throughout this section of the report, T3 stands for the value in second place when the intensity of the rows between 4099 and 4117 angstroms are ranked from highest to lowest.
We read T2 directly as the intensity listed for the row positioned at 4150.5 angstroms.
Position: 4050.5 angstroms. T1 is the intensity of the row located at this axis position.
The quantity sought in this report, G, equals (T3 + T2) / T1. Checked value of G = 1.9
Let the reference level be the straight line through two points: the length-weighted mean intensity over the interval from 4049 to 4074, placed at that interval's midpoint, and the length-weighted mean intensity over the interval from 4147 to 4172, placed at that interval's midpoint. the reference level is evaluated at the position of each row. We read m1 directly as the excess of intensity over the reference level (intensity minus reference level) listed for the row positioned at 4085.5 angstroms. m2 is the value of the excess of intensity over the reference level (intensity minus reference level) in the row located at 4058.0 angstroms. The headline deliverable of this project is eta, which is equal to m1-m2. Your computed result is 0.9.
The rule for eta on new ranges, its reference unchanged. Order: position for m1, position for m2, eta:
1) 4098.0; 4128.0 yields -0.1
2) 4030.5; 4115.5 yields -1.9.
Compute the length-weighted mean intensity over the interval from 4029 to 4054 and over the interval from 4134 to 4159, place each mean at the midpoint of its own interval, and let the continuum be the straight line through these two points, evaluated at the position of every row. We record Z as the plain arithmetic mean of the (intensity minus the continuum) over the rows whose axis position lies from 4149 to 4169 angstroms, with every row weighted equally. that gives 0.41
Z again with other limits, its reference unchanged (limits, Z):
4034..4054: 0.26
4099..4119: 0.66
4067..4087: 0.29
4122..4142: 0.48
